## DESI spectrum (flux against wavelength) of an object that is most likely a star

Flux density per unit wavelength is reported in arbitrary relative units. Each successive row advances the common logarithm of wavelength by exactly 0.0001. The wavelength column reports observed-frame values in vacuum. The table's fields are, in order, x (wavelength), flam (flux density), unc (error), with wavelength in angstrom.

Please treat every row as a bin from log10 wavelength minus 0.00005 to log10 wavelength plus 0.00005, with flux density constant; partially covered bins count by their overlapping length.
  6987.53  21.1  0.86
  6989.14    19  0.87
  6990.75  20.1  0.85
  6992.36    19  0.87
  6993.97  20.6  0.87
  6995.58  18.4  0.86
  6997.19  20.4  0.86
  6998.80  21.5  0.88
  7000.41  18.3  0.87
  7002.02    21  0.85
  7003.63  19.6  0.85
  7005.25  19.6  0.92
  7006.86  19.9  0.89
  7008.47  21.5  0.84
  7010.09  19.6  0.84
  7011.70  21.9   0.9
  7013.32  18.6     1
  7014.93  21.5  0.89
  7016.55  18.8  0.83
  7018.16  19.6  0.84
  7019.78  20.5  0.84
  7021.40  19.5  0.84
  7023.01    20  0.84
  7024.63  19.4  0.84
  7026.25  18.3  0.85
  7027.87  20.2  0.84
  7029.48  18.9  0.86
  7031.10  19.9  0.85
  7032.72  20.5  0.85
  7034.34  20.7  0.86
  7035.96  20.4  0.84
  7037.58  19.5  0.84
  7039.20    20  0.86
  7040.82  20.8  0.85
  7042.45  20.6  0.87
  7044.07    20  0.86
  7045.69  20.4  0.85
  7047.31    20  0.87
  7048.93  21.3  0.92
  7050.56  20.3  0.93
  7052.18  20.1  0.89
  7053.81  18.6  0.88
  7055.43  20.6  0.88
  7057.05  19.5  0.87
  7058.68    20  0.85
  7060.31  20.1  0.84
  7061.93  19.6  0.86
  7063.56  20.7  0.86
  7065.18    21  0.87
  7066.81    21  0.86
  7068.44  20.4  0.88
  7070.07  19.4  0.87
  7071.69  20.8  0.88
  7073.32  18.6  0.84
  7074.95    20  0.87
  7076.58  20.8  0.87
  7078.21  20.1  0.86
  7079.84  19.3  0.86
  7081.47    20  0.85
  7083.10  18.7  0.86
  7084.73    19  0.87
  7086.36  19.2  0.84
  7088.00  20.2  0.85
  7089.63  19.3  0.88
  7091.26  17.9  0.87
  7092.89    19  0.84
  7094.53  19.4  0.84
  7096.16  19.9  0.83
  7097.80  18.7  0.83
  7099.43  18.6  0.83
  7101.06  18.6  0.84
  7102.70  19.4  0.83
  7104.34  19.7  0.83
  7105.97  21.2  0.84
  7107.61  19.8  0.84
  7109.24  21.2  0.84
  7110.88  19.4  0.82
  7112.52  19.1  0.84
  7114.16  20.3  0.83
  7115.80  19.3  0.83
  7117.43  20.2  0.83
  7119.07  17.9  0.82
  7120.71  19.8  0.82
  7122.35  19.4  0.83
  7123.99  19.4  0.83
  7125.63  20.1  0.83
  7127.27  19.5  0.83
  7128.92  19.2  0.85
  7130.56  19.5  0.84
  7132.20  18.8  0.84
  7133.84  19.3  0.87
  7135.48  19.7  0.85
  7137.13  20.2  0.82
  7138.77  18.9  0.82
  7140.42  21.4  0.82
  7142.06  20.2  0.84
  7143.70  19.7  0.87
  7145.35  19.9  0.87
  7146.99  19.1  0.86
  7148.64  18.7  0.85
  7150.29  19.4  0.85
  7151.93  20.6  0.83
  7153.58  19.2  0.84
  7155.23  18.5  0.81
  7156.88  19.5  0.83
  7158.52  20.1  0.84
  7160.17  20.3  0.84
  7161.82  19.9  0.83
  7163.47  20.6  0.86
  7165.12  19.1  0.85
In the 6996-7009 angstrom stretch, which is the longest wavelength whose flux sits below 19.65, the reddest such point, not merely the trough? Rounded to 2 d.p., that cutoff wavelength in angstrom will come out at 7005.25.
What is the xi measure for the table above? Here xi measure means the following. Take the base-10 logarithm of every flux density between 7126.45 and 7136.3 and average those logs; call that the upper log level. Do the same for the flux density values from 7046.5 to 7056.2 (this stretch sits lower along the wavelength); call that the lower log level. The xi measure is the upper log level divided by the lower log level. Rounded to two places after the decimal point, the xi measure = 0.99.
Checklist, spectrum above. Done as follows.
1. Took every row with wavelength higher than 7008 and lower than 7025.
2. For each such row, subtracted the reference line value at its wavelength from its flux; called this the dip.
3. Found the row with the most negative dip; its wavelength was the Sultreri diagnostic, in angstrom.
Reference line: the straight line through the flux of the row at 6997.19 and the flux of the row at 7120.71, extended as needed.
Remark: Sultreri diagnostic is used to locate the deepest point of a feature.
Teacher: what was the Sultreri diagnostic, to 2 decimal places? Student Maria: 7013.32 angstrom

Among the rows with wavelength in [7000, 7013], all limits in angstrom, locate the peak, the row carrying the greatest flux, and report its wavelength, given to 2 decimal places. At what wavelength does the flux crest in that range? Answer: 7011.70 angstrom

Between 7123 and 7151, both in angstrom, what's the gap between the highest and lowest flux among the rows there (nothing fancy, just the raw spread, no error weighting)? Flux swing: 2.7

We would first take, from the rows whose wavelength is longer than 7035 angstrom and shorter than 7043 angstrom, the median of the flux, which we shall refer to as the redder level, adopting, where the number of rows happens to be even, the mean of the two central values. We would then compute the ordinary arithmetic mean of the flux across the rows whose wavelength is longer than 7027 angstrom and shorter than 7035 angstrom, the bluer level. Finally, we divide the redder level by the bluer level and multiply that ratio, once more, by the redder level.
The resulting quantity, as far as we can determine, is 20.8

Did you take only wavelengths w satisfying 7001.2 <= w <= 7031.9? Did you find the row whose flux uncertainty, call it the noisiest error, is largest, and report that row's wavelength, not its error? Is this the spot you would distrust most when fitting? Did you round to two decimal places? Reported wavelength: 7013.32 angstrom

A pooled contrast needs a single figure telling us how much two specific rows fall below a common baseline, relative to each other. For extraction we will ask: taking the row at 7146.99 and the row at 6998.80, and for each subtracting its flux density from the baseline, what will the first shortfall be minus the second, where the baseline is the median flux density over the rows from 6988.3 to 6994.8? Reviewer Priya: 2.4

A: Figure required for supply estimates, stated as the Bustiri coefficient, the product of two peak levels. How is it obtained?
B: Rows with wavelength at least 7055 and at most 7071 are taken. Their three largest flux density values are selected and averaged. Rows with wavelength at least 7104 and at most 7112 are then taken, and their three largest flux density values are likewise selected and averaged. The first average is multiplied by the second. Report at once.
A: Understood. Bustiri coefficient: 433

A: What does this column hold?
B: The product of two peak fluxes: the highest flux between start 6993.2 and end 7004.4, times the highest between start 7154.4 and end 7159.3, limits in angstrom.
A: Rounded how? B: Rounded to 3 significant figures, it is 432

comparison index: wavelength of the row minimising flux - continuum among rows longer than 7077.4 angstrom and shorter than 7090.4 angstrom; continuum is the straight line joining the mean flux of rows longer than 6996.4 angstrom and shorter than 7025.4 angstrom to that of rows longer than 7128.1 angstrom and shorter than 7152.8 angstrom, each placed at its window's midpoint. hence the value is 7083.10 angstrom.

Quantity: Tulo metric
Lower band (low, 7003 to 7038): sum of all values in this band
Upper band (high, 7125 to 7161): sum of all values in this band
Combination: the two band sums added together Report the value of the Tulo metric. 870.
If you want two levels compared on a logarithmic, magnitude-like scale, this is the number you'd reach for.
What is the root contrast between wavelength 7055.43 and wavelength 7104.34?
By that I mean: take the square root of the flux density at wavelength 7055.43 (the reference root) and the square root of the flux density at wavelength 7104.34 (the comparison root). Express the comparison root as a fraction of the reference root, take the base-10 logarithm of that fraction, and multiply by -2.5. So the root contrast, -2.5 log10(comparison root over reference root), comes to 0.024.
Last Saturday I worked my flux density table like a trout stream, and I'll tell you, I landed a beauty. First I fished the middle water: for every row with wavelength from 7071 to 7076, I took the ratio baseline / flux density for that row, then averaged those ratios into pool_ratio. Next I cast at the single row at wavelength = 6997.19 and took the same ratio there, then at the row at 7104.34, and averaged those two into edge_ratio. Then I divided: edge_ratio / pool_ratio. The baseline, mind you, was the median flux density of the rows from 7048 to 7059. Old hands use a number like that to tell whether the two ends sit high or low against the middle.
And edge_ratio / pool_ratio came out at 0.99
